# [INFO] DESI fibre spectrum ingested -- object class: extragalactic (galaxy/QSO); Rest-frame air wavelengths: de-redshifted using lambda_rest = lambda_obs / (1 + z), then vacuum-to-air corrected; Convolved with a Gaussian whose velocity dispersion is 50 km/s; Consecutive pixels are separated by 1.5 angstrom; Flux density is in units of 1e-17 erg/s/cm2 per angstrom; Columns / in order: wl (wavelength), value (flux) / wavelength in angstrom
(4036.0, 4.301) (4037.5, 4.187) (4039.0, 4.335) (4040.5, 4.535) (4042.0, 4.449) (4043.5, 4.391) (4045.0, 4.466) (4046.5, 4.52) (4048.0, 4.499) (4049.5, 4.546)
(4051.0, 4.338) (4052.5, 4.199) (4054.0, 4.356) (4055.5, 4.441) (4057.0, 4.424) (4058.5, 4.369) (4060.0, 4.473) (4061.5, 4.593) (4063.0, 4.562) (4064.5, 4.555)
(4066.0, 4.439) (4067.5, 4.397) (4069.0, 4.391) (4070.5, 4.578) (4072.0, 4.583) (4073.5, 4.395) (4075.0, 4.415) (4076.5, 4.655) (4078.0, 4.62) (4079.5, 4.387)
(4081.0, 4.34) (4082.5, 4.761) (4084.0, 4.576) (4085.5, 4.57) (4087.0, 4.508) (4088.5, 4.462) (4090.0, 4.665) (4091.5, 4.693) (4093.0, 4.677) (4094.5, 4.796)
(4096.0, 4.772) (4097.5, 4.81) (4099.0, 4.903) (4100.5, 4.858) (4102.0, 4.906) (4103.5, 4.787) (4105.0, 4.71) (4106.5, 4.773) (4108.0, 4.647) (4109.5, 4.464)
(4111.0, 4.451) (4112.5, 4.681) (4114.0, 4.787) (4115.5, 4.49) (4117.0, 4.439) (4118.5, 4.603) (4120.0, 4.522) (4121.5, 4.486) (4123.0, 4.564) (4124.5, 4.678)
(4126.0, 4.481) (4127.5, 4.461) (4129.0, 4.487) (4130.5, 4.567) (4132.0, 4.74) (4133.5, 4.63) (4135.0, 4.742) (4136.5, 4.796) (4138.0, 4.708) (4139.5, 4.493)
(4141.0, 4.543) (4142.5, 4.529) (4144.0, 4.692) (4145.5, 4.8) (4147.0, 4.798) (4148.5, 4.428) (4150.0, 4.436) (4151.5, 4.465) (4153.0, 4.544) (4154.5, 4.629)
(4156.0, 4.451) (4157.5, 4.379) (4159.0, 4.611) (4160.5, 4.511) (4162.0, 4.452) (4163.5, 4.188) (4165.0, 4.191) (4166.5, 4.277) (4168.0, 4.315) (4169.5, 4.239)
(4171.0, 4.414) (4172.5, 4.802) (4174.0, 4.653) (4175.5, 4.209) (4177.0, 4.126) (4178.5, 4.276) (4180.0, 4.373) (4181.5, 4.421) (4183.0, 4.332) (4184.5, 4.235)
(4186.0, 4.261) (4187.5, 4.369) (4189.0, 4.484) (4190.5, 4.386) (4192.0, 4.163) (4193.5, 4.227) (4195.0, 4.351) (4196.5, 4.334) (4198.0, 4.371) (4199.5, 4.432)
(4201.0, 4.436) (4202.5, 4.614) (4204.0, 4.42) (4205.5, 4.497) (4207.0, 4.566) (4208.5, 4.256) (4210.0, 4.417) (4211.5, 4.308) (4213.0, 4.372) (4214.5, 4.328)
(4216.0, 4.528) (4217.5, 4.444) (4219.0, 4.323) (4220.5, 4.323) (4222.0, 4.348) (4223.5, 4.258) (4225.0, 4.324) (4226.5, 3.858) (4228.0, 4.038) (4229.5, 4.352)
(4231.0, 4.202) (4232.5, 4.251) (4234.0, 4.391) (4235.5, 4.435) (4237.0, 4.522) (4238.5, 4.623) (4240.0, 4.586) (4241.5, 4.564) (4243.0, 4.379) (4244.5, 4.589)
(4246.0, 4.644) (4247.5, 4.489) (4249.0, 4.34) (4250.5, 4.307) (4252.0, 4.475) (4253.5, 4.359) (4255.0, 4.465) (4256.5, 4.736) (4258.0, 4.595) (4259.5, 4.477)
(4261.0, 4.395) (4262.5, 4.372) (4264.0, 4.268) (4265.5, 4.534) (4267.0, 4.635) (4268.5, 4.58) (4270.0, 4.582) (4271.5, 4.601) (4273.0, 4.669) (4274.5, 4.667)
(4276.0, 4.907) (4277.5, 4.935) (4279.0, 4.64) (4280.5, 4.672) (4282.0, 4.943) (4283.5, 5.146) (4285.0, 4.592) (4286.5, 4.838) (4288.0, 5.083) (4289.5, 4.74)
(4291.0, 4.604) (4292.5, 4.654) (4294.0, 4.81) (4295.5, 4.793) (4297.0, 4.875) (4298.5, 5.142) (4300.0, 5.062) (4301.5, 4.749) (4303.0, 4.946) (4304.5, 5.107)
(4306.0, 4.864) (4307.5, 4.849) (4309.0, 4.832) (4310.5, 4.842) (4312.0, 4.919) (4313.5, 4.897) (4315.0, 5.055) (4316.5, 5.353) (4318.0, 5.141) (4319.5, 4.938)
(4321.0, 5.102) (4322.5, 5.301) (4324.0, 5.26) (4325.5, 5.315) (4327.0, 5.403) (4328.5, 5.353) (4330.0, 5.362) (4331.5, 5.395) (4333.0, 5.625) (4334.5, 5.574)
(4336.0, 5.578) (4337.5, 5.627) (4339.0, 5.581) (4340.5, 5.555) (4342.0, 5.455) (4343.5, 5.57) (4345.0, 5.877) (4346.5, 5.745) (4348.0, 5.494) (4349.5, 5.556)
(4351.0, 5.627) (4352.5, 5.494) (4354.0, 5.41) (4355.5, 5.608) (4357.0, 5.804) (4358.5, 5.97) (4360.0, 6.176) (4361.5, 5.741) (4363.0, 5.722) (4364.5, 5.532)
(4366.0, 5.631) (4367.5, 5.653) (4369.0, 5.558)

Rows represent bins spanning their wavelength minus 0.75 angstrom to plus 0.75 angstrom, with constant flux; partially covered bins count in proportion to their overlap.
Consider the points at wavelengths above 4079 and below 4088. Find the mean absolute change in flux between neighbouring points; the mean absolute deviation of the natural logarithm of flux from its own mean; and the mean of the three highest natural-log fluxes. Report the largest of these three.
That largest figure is 1.53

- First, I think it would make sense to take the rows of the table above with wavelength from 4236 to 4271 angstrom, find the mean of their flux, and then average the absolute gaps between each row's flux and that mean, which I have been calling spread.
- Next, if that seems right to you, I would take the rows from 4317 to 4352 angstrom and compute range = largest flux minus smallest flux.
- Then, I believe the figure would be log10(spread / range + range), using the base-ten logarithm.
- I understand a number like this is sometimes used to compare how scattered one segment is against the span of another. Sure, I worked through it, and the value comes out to 0.021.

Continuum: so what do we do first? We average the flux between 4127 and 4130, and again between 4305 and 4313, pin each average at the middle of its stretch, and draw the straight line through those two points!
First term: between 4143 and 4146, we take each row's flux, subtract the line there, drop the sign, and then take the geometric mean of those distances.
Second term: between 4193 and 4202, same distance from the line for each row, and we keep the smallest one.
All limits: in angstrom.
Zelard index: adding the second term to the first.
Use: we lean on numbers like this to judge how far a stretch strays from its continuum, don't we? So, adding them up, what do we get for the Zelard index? 0.42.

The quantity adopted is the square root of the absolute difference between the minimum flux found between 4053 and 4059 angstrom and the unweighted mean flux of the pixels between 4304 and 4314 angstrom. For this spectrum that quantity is 0.74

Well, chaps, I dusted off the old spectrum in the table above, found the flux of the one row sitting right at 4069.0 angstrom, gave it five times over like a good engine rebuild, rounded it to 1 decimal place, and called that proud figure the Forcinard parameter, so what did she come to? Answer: 22.0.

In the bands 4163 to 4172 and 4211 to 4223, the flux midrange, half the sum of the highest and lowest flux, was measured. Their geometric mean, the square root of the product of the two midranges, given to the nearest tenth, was 4.4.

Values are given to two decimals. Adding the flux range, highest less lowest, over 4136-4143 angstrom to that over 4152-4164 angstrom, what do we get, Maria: 0.74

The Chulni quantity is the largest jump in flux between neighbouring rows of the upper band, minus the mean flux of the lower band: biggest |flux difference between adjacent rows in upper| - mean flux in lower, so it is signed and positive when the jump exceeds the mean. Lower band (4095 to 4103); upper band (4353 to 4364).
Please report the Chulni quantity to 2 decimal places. -4.41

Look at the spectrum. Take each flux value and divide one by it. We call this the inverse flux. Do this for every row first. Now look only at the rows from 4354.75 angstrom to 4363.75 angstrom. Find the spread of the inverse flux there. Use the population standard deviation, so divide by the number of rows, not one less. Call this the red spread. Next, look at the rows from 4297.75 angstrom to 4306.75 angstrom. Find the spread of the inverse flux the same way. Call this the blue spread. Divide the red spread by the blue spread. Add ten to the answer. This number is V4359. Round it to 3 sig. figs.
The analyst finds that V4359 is 10.9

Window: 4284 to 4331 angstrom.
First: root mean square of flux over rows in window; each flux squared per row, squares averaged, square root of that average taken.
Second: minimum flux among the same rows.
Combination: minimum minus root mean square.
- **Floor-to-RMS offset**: -0.41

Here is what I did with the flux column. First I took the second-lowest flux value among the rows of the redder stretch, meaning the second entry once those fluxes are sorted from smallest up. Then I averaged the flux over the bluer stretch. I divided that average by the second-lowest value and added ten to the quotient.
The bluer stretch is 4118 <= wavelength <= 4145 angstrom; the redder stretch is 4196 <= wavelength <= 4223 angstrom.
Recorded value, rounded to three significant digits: 11.1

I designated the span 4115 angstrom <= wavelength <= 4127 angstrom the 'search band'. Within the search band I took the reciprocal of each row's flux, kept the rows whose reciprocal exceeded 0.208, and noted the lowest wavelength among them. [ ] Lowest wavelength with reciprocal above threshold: 4115.5 angstrom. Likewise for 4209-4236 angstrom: 4210.0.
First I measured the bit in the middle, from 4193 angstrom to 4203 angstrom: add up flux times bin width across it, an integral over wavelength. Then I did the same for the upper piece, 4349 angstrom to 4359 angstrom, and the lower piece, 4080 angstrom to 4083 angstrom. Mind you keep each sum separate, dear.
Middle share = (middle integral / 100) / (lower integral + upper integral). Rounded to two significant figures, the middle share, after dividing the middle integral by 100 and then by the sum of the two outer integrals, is 0.0063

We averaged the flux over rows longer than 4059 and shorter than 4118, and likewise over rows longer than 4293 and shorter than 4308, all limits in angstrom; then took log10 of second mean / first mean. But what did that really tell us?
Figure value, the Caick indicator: 0.029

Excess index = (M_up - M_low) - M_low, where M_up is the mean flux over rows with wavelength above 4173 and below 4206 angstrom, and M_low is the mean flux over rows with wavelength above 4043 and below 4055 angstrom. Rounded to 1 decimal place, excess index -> -4.5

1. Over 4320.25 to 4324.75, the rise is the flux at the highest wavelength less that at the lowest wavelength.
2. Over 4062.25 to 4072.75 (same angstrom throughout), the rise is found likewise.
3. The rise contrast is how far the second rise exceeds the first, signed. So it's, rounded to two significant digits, -0.14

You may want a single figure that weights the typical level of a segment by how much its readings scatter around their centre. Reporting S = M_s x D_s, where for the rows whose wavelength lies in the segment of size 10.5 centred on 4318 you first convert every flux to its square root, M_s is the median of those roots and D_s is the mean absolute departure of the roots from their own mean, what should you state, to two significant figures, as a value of 0.065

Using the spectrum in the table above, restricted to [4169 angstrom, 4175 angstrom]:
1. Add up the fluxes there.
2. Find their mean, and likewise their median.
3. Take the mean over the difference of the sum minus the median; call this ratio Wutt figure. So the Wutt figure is 0.333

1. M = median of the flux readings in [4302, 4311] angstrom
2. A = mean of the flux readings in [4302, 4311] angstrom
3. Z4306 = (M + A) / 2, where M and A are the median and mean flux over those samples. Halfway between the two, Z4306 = 4.88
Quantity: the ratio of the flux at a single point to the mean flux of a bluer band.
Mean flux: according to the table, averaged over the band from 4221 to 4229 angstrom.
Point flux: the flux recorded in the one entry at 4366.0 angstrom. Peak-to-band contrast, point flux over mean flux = 1.35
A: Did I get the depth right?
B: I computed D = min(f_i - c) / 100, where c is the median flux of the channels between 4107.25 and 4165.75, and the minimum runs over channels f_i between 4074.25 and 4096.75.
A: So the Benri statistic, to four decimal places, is -0.0019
